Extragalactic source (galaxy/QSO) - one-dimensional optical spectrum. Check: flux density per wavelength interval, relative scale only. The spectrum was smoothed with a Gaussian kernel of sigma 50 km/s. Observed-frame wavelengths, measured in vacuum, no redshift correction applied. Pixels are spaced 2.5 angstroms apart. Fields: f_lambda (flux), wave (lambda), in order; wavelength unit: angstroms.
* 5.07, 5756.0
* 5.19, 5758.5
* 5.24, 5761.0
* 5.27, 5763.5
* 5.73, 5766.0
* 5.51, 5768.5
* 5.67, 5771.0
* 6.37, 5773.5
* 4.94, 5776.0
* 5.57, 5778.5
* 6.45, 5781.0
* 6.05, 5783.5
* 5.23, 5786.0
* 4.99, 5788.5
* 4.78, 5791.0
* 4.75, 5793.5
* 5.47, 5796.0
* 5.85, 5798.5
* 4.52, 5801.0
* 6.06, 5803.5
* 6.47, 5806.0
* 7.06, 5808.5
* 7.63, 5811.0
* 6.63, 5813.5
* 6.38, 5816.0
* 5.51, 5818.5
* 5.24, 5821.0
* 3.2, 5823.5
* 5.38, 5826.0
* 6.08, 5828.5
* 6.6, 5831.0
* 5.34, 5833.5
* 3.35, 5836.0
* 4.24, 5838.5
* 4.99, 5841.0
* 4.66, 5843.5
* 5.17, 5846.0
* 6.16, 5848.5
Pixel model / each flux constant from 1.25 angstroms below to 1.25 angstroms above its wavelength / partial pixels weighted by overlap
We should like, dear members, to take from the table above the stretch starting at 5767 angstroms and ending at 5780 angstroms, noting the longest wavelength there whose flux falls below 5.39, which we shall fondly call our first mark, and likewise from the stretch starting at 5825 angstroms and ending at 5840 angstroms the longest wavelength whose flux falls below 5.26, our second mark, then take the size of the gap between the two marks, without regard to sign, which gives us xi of 62.5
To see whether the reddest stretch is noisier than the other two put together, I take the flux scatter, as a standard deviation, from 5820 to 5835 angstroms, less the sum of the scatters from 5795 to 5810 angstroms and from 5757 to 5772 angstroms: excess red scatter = 0.1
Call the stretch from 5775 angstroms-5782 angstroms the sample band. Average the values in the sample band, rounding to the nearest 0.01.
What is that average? 5.65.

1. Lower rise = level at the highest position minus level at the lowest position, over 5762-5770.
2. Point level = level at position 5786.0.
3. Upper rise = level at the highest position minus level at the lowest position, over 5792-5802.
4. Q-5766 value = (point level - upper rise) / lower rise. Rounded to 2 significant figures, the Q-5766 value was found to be 23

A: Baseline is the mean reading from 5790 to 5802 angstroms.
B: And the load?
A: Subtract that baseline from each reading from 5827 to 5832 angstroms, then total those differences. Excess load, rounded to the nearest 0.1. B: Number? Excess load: 2.5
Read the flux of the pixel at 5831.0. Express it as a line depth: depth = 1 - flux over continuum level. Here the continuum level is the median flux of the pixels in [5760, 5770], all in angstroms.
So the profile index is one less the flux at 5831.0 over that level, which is -0.22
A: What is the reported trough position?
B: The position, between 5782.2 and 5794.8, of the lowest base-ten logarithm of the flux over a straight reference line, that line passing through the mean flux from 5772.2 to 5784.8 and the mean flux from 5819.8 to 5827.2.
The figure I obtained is 5791.0 angstroms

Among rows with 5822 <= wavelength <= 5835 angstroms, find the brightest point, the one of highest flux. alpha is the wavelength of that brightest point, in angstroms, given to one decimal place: 5831.0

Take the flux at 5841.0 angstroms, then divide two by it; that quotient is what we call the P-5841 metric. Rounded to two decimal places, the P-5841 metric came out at 0.40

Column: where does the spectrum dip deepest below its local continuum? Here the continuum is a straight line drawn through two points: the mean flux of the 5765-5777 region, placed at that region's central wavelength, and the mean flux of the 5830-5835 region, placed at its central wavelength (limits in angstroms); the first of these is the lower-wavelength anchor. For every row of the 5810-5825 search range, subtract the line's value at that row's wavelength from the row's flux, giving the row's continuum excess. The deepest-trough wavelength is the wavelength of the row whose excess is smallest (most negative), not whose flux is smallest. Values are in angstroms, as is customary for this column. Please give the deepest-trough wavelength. 5823.5 angstroms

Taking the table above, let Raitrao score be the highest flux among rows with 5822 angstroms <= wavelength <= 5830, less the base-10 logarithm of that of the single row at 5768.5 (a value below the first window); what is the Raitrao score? 5.3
